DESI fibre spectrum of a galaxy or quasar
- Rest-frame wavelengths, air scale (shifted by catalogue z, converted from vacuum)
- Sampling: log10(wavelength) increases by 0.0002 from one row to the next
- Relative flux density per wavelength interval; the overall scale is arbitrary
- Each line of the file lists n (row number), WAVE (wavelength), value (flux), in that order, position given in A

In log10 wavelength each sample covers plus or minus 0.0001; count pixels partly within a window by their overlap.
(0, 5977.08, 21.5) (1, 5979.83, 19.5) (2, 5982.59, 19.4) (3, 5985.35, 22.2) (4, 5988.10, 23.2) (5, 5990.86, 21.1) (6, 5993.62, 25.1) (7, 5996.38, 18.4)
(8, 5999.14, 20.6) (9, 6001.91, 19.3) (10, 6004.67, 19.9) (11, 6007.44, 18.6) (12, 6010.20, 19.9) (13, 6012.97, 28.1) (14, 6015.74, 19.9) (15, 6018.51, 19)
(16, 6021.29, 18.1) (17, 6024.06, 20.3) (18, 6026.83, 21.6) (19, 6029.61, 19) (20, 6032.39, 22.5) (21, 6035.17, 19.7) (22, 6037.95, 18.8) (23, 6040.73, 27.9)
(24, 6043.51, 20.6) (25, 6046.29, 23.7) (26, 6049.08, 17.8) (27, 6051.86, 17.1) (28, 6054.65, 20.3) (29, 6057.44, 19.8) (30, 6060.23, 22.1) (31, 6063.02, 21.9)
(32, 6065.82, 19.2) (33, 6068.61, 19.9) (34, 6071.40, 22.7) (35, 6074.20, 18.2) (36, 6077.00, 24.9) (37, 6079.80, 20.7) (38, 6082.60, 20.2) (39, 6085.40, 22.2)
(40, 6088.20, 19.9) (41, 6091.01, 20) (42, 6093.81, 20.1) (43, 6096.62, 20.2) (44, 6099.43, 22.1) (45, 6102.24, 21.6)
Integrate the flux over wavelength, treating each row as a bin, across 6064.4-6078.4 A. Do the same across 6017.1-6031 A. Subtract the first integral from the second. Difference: -21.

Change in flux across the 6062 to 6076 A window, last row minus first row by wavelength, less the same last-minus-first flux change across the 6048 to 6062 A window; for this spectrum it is -8.0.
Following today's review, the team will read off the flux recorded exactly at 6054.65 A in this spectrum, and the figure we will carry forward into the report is 20.3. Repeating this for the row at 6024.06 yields 20.3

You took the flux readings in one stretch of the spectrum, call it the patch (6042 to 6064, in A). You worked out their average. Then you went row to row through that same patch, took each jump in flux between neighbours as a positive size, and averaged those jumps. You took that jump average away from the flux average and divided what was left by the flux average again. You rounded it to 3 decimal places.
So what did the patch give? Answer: 0.889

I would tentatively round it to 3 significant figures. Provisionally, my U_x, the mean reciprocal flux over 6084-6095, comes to 0.0488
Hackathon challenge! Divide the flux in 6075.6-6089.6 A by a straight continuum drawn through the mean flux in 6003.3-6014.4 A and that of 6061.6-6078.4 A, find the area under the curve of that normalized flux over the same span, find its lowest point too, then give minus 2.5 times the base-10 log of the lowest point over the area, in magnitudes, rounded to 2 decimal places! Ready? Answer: 2.95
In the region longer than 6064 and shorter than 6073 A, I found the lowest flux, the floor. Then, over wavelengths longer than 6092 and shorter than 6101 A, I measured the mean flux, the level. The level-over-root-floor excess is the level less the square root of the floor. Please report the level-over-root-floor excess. 16.4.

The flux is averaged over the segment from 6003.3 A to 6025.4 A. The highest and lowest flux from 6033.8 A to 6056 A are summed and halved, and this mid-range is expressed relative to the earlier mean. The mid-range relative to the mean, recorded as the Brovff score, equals 1.10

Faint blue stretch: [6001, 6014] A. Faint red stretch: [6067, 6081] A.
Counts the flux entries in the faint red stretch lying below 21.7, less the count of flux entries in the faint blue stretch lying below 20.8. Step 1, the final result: -1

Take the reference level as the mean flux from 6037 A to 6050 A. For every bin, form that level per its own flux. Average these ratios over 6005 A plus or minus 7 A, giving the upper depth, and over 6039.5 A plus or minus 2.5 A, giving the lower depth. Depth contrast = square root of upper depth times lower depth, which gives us 1.04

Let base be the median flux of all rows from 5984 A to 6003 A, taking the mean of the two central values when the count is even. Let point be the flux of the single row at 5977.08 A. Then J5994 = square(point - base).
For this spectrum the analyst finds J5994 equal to 0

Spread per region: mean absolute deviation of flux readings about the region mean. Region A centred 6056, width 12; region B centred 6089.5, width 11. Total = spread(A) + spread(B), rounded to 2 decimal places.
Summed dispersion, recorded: 2.20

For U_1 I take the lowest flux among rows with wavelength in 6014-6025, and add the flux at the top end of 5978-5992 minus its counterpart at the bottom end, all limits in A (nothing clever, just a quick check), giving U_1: 19.7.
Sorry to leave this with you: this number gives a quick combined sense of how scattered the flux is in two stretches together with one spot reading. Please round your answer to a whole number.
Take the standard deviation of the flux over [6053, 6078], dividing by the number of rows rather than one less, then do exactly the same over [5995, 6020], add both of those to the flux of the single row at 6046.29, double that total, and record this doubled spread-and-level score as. 57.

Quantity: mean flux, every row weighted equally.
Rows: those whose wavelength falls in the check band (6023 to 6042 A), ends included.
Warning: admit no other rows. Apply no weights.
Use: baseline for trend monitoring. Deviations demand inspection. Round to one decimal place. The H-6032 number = 21.4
